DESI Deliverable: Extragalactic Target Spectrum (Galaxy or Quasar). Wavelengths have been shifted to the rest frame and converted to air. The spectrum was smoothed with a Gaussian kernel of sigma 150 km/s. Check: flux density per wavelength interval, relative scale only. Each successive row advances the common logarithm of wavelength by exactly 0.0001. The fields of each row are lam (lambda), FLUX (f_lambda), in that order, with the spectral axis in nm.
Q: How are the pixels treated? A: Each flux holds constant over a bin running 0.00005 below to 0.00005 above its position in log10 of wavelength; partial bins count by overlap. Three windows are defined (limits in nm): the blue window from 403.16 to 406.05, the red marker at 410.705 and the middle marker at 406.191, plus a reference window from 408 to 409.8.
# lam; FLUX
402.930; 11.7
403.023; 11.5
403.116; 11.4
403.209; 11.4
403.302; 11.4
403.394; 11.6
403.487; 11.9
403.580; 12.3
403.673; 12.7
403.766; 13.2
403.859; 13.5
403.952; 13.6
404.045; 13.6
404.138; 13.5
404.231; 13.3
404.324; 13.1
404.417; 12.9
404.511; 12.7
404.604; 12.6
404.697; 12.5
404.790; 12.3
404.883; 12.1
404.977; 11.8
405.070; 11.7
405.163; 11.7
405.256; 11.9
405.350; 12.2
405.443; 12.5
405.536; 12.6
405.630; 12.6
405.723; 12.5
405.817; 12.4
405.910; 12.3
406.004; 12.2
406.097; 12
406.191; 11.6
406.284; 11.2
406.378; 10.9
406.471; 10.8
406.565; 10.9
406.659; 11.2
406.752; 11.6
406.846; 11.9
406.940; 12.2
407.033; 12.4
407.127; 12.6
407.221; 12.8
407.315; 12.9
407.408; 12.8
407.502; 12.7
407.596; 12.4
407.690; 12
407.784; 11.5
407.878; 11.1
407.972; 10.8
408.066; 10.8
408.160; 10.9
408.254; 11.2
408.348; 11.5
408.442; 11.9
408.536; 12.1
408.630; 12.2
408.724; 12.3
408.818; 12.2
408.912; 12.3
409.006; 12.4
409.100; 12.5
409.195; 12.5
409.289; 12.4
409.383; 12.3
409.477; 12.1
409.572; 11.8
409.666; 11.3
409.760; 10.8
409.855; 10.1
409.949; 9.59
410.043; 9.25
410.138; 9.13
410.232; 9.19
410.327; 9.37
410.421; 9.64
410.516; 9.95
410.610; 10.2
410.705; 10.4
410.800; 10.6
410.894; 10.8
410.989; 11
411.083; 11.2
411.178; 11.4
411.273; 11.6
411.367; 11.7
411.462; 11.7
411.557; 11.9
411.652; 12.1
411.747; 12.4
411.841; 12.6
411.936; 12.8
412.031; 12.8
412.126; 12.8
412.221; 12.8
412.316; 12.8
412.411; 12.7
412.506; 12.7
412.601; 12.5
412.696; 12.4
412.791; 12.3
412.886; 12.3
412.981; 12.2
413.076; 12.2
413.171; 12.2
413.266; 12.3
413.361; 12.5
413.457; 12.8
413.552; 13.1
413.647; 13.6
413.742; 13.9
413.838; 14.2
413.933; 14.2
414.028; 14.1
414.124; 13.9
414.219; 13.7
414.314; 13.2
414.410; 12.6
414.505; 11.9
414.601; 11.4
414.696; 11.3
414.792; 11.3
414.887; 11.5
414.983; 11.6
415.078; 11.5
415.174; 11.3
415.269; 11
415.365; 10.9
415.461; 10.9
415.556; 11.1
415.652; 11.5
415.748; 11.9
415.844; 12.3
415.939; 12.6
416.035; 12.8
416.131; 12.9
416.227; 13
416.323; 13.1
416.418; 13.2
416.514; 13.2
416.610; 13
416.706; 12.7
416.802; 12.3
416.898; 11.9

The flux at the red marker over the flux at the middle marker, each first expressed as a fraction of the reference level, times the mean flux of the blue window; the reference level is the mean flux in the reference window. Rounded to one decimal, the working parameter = 11.2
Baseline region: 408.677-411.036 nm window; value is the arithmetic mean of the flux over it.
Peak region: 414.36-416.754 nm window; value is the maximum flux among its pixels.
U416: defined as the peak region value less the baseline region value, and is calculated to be 2.2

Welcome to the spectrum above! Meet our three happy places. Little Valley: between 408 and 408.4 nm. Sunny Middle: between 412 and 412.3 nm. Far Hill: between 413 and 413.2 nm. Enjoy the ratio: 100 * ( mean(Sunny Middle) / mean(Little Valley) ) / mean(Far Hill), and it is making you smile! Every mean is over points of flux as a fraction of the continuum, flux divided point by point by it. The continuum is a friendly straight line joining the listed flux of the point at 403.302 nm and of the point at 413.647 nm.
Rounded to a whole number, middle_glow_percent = 119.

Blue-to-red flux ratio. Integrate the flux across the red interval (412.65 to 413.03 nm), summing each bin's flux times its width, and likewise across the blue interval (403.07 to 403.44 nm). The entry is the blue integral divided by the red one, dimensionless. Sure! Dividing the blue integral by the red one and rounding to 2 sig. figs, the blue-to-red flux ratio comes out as 0.91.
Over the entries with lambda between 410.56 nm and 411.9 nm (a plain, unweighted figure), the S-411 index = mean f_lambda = 11.4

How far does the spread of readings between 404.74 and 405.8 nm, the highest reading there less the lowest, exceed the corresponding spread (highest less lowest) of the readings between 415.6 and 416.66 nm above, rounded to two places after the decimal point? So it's -0.80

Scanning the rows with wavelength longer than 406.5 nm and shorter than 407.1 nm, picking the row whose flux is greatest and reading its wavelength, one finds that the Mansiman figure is 407.033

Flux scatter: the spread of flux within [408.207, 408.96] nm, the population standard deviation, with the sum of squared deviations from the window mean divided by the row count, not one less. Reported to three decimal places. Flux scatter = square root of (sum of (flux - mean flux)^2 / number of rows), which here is 0.381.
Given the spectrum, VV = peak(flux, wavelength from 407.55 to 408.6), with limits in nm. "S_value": 12.4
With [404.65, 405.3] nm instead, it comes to 12.5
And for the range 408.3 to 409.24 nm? 12.5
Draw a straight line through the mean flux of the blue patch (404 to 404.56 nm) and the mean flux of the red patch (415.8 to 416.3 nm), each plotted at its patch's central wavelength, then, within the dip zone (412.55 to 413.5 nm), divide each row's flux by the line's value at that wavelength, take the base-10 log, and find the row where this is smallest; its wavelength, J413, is 412.981 nm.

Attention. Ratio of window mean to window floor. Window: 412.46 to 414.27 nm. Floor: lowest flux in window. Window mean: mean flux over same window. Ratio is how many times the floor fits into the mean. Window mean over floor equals 1.066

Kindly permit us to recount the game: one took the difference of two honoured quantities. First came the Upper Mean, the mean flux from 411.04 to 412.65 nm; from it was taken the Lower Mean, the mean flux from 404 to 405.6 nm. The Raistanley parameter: -0.3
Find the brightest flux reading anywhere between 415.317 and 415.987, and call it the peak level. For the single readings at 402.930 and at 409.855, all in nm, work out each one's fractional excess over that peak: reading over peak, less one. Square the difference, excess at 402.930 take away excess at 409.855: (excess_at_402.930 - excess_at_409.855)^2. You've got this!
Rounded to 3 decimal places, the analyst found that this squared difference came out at 0.016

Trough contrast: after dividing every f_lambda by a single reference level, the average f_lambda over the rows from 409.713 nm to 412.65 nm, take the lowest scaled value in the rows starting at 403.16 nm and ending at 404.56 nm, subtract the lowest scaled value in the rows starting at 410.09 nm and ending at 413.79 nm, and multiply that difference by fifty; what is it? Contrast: 10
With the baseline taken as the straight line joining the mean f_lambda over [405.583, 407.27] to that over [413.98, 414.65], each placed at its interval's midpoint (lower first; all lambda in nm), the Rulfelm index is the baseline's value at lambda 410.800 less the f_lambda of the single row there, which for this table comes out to 1.9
